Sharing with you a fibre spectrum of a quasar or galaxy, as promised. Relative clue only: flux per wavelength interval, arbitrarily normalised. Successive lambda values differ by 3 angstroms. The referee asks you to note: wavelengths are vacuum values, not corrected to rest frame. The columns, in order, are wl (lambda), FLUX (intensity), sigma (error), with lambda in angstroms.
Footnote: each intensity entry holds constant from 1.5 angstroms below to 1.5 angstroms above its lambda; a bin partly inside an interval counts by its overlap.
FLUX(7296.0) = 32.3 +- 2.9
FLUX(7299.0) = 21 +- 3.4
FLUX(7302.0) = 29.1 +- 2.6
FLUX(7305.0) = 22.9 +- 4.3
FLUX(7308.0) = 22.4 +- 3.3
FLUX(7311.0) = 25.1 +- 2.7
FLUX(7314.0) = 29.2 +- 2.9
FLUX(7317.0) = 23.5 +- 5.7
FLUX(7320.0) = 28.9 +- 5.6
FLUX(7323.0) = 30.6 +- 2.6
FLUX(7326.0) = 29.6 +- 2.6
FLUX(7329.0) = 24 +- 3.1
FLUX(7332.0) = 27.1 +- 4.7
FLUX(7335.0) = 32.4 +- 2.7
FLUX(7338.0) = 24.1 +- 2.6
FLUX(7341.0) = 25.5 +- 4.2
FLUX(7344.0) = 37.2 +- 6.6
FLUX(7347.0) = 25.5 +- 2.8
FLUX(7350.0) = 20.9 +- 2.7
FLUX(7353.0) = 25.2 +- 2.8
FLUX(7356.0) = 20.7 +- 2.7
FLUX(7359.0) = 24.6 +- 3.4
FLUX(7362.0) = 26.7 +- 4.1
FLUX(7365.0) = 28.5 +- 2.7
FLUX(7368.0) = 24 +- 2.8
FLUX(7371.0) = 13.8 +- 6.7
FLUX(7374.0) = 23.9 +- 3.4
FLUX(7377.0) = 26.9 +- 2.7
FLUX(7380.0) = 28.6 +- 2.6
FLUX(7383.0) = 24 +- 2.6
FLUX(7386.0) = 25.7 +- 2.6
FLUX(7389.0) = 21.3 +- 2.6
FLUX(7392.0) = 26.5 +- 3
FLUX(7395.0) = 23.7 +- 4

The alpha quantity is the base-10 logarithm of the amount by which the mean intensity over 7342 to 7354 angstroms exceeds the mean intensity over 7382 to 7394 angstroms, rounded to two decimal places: 0.45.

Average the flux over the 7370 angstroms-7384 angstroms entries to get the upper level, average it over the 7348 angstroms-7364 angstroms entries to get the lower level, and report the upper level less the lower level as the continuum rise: 0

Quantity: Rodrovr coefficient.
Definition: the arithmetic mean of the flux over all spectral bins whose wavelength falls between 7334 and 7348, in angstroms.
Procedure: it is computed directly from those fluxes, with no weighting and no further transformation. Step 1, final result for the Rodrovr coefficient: 28.9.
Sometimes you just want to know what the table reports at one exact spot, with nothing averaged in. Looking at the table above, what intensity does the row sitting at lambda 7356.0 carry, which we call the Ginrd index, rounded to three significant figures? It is 20.7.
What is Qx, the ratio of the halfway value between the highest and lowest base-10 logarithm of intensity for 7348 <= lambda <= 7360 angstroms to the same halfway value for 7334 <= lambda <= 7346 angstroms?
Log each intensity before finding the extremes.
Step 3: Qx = 0.920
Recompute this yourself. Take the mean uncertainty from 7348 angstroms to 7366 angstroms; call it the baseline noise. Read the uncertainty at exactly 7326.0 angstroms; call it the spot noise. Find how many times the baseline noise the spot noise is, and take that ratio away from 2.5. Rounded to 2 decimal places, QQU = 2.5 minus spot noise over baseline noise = 1.65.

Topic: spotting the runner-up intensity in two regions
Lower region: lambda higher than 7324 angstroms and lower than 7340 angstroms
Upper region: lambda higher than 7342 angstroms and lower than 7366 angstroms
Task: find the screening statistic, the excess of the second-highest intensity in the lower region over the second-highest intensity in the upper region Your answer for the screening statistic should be 1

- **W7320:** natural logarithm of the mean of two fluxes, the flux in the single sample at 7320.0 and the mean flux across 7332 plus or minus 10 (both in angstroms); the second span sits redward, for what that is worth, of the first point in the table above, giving 3.34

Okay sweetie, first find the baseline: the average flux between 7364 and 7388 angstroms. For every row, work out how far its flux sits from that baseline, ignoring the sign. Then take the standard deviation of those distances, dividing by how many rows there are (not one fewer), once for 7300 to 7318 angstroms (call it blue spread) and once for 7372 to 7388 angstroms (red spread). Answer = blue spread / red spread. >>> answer 1.2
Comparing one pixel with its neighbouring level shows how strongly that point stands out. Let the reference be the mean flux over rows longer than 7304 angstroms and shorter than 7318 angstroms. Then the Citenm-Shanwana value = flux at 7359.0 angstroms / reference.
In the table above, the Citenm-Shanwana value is 1.00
